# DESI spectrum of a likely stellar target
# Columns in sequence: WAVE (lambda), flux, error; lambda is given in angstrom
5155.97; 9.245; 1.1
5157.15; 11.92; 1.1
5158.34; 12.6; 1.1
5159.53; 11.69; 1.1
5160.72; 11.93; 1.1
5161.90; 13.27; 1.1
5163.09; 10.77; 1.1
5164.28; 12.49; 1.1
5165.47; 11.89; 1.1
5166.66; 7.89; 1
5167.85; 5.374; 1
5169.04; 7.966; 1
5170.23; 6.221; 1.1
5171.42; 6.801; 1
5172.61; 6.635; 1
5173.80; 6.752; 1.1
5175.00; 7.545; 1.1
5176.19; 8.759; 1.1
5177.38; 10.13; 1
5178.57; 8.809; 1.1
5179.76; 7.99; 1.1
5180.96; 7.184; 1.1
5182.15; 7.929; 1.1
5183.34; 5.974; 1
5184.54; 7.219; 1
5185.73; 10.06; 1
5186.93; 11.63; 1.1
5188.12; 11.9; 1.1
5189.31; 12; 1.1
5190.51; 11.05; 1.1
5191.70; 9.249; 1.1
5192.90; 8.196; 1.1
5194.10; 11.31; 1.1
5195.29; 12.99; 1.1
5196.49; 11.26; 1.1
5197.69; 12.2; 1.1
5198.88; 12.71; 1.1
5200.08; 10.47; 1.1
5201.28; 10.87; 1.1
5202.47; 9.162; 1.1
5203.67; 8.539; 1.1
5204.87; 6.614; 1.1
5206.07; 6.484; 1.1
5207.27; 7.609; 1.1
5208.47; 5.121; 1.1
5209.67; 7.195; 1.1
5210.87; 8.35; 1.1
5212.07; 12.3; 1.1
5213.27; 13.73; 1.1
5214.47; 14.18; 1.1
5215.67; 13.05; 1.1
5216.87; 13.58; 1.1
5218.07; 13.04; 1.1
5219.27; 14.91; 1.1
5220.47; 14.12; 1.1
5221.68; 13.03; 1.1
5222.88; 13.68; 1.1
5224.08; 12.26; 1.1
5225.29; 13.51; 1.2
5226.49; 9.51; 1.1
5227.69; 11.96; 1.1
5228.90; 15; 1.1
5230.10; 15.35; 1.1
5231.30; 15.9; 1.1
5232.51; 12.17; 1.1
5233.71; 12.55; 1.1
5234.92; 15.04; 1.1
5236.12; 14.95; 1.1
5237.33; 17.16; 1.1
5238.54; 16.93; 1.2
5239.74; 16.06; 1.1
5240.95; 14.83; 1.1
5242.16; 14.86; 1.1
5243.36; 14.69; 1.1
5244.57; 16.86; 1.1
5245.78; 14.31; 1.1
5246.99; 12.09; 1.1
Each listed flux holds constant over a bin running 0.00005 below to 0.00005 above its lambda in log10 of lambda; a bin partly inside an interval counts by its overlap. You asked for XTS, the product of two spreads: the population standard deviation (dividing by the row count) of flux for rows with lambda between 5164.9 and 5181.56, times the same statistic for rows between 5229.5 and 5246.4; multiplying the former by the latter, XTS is 2.3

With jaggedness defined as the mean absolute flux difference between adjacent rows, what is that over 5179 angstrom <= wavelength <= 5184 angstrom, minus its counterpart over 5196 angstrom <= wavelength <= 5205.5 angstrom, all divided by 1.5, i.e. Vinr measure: 0.0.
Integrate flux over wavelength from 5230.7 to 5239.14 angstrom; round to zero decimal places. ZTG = 126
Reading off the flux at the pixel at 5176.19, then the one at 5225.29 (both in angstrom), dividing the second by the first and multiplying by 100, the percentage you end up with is 154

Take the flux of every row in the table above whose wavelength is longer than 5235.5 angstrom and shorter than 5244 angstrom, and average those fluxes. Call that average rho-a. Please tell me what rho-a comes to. 16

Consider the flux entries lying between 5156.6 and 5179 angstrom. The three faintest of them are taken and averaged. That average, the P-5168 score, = 6.1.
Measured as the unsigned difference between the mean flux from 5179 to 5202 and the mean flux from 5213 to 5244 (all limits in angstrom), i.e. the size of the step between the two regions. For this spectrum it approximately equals 4.0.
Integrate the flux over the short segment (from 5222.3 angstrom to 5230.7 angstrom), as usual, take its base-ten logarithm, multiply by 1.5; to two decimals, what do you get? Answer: 3.06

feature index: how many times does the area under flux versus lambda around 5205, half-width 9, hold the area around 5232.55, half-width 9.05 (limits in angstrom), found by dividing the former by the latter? 0.67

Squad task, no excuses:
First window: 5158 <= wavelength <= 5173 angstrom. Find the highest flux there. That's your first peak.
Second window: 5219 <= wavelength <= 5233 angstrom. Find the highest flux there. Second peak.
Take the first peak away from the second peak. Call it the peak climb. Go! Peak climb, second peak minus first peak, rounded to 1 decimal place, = 2.6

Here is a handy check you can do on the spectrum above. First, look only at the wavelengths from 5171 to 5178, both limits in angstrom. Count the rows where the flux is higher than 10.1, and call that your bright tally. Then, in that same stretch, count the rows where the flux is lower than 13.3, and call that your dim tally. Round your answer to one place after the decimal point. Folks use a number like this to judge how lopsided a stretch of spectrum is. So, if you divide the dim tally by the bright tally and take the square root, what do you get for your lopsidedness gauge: 2.4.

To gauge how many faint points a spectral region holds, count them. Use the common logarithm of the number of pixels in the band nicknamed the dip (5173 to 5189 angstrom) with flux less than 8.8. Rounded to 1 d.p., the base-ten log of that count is 0.9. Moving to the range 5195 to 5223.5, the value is 0.8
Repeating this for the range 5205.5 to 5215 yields 0.7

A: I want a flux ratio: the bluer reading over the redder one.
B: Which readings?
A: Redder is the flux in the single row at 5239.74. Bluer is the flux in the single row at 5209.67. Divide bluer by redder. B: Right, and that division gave 0.45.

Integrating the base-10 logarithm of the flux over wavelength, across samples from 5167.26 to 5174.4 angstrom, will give 5.8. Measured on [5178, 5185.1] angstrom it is 6.2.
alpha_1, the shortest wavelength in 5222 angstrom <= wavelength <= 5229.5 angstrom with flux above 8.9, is 5222.88 angstrom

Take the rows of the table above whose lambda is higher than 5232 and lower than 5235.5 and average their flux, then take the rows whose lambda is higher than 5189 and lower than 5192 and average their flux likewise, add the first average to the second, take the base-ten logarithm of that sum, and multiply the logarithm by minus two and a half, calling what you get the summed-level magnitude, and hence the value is -3.45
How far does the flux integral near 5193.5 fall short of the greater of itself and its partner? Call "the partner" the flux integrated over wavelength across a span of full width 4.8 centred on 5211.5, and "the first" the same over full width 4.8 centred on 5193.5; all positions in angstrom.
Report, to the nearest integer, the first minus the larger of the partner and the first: 0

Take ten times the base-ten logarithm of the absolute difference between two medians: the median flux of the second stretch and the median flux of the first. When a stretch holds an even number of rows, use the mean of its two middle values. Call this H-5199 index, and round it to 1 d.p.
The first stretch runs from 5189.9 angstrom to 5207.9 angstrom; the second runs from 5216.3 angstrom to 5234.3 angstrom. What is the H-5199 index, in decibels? 4.8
